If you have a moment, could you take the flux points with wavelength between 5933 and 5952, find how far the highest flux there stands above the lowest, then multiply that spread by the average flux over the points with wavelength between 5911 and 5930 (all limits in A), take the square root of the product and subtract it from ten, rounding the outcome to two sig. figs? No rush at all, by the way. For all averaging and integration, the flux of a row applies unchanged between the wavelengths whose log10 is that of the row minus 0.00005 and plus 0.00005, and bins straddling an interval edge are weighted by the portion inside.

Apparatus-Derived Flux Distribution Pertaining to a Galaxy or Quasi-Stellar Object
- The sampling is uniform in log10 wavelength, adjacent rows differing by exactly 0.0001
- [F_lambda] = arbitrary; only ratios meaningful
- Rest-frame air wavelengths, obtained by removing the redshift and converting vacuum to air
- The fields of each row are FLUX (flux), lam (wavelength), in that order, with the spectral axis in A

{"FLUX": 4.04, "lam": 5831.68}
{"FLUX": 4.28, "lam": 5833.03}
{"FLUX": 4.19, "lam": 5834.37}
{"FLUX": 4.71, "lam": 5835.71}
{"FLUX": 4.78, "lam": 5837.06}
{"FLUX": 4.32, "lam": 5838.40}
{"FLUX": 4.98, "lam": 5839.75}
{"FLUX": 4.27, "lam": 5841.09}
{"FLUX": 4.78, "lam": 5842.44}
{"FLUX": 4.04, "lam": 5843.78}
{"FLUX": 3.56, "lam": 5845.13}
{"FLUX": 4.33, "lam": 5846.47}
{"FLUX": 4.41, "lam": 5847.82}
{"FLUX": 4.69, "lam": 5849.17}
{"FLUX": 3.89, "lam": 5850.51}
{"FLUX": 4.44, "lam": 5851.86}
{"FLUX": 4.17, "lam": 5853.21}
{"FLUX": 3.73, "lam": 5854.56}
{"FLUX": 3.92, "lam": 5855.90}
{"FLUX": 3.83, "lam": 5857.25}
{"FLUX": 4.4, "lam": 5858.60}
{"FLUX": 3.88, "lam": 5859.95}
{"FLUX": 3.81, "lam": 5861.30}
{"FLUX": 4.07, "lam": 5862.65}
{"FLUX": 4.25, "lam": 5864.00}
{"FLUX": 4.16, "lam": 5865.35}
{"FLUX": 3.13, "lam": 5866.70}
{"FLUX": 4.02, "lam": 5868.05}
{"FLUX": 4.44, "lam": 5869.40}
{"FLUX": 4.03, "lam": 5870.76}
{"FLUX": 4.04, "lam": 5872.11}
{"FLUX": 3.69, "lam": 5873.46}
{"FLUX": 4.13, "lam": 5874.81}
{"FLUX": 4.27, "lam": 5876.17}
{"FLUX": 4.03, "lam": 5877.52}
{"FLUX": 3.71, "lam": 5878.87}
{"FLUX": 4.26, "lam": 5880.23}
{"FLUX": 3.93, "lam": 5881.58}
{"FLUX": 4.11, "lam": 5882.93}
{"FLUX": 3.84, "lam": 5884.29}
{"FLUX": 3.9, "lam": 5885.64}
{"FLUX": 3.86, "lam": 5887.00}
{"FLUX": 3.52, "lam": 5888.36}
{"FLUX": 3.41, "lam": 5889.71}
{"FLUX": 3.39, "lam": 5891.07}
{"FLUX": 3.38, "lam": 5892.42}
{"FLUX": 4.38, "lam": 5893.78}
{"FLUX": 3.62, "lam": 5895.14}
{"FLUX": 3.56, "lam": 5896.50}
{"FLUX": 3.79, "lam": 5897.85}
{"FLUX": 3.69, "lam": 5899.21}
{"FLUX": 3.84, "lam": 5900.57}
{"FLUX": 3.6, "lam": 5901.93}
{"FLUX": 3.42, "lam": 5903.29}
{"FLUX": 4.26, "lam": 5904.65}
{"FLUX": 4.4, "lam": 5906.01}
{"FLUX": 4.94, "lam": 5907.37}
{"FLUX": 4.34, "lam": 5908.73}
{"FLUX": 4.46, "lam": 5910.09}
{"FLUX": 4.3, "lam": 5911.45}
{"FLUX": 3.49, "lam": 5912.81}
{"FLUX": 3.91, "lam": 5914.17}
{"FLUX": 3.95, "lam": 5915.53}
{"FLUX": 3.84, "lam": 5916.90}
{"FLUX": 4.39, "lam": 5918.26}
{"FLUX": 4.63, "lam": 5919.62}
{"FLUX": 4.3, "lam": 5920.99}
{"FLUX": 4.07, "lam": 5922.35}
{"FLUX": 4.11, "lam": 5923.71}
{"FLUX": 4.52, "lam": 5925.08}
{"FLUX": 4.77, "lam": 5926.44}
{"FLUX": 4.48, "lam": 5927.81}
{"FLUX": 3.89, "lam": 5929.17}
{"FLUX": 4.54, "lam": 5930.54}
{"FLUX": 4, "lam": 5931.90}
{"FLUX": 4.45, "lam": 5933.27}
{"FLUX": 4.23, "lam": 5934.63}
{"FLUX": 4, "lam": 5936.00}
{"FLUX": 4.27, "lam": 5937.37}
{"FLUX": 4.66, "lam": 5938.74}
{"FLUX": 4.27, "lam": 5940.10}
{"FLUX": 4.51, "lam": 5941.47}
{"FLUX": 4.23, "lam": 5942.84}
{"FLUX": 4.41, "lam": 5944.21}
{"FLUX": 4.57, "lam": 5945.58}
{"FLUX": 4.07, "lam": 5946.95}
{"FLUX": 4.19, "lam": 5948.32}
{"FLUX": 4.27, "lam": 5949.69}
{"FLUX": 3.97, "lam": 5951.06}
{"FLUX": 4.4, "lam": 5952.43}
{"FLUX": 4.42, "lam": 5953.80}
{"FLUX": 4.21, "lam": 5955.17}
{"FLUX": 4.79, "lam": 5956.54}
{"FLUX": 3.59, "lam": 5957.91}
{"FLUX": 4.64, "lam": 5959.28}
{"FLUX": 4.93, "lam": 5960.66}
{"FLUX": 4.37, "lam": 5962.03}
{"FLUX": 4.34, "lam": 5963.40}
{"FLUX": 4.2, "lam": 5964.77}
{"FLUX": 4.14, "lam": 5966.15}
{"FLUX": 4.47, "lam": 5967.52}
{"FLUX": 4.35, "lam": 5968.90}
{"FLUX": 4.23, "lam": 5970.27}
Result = 8.3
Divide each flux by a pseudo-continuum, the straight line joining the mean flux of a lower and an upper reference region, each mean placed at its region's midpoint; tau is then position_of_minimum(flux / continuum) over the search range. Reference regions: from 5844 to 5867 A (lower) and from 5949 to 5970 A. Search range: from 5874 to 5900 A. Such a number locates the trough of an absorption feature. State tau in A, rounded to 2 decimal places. 5892.42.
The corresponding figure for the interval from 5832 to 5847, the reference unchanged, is 5845.13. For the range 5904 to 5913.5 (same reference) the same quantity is 5912.81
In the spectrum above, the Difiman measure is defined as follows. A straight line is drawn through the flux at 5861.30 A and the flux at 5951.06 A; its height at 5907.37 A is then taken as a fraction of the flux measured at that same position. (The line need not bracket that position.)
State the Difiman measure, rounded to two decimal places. 0.79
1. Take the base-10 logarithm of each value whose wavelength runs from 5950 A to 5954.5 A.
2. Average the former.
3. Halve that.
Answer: 0.315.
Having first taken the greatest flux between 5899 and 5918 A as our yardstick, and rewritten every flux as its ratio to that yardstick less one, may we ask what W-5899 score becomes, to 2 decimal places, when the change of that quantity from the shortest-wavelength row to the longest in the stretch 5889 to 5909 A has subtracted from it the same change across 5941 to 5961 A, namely 0.10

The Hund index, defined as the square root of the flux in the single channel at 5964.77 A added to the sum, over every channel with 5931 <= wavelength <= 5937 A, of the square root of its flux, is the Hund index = 10.2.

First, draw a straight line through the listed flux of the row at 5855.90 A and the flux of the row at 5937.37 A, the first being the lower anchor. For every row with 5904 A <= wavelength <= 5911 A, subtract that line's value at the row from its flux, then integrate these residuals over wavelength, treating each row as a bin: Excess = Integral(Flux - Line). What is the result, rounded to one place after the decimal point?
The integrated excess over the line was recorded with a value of 2.3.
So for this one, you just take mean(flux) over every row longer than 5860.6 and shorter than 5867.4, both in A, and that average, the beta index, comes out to 3.9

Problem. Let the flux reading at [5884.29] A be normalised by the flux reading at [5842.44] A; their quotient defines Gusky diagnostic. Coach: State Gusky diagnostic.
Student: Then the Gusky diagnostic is 0.80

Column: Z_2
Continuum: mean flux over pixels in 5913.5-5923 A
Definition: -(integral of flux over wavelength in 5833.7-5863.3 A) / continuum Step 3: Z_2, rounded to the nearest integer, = -30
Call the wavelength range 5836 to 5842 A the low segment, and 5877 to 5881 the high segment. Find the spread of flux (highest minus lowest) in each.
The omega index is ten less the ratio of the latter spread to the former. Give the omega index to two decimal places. 9.23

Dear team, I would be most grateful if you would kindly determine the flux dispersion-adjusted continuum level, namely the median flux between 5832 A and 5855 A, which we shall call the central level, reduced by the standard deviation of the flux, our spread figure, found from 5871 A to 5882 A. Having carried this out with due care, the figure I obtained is 4.1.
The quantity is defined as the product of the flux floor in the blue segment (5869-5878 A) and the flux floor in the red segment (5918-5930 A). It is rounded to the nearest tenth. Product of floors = 14.4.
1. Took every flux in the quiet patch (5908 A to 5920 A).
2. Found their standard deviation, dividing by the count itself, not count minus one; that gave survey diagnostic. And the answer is 0.35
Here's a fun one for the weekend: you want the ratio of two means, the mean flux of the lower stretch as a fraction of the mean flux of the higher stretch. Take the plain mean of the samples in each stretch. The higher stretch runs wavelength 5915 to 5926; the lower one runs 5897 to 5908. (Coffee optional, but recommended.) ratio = 0.94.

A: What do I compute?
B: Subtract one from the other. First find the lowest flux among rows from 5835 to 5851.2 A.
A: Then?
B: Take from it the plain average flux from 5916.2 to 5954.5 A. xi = -0.74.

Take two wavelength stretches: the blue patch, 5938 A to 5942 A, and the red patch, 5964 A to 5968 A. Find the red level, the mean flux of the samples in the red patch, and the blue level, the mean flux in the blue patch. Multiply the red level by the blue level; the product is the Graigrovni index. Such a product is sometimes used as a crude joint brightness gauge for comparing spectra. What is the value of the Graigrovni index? 19.1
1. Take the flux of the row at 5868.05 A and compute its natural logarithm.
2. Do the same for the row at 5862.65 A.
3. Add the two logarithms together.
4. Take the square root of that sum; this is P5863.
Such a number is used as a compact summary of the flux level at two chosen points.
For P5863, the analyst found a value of 1.67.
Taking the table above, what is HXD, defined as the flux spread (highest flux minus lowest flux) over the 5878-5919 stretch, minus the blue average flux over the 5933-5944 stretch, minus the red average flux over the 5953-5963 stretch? -7.19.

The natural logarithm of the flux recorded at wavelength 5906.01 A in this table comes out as 1.48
